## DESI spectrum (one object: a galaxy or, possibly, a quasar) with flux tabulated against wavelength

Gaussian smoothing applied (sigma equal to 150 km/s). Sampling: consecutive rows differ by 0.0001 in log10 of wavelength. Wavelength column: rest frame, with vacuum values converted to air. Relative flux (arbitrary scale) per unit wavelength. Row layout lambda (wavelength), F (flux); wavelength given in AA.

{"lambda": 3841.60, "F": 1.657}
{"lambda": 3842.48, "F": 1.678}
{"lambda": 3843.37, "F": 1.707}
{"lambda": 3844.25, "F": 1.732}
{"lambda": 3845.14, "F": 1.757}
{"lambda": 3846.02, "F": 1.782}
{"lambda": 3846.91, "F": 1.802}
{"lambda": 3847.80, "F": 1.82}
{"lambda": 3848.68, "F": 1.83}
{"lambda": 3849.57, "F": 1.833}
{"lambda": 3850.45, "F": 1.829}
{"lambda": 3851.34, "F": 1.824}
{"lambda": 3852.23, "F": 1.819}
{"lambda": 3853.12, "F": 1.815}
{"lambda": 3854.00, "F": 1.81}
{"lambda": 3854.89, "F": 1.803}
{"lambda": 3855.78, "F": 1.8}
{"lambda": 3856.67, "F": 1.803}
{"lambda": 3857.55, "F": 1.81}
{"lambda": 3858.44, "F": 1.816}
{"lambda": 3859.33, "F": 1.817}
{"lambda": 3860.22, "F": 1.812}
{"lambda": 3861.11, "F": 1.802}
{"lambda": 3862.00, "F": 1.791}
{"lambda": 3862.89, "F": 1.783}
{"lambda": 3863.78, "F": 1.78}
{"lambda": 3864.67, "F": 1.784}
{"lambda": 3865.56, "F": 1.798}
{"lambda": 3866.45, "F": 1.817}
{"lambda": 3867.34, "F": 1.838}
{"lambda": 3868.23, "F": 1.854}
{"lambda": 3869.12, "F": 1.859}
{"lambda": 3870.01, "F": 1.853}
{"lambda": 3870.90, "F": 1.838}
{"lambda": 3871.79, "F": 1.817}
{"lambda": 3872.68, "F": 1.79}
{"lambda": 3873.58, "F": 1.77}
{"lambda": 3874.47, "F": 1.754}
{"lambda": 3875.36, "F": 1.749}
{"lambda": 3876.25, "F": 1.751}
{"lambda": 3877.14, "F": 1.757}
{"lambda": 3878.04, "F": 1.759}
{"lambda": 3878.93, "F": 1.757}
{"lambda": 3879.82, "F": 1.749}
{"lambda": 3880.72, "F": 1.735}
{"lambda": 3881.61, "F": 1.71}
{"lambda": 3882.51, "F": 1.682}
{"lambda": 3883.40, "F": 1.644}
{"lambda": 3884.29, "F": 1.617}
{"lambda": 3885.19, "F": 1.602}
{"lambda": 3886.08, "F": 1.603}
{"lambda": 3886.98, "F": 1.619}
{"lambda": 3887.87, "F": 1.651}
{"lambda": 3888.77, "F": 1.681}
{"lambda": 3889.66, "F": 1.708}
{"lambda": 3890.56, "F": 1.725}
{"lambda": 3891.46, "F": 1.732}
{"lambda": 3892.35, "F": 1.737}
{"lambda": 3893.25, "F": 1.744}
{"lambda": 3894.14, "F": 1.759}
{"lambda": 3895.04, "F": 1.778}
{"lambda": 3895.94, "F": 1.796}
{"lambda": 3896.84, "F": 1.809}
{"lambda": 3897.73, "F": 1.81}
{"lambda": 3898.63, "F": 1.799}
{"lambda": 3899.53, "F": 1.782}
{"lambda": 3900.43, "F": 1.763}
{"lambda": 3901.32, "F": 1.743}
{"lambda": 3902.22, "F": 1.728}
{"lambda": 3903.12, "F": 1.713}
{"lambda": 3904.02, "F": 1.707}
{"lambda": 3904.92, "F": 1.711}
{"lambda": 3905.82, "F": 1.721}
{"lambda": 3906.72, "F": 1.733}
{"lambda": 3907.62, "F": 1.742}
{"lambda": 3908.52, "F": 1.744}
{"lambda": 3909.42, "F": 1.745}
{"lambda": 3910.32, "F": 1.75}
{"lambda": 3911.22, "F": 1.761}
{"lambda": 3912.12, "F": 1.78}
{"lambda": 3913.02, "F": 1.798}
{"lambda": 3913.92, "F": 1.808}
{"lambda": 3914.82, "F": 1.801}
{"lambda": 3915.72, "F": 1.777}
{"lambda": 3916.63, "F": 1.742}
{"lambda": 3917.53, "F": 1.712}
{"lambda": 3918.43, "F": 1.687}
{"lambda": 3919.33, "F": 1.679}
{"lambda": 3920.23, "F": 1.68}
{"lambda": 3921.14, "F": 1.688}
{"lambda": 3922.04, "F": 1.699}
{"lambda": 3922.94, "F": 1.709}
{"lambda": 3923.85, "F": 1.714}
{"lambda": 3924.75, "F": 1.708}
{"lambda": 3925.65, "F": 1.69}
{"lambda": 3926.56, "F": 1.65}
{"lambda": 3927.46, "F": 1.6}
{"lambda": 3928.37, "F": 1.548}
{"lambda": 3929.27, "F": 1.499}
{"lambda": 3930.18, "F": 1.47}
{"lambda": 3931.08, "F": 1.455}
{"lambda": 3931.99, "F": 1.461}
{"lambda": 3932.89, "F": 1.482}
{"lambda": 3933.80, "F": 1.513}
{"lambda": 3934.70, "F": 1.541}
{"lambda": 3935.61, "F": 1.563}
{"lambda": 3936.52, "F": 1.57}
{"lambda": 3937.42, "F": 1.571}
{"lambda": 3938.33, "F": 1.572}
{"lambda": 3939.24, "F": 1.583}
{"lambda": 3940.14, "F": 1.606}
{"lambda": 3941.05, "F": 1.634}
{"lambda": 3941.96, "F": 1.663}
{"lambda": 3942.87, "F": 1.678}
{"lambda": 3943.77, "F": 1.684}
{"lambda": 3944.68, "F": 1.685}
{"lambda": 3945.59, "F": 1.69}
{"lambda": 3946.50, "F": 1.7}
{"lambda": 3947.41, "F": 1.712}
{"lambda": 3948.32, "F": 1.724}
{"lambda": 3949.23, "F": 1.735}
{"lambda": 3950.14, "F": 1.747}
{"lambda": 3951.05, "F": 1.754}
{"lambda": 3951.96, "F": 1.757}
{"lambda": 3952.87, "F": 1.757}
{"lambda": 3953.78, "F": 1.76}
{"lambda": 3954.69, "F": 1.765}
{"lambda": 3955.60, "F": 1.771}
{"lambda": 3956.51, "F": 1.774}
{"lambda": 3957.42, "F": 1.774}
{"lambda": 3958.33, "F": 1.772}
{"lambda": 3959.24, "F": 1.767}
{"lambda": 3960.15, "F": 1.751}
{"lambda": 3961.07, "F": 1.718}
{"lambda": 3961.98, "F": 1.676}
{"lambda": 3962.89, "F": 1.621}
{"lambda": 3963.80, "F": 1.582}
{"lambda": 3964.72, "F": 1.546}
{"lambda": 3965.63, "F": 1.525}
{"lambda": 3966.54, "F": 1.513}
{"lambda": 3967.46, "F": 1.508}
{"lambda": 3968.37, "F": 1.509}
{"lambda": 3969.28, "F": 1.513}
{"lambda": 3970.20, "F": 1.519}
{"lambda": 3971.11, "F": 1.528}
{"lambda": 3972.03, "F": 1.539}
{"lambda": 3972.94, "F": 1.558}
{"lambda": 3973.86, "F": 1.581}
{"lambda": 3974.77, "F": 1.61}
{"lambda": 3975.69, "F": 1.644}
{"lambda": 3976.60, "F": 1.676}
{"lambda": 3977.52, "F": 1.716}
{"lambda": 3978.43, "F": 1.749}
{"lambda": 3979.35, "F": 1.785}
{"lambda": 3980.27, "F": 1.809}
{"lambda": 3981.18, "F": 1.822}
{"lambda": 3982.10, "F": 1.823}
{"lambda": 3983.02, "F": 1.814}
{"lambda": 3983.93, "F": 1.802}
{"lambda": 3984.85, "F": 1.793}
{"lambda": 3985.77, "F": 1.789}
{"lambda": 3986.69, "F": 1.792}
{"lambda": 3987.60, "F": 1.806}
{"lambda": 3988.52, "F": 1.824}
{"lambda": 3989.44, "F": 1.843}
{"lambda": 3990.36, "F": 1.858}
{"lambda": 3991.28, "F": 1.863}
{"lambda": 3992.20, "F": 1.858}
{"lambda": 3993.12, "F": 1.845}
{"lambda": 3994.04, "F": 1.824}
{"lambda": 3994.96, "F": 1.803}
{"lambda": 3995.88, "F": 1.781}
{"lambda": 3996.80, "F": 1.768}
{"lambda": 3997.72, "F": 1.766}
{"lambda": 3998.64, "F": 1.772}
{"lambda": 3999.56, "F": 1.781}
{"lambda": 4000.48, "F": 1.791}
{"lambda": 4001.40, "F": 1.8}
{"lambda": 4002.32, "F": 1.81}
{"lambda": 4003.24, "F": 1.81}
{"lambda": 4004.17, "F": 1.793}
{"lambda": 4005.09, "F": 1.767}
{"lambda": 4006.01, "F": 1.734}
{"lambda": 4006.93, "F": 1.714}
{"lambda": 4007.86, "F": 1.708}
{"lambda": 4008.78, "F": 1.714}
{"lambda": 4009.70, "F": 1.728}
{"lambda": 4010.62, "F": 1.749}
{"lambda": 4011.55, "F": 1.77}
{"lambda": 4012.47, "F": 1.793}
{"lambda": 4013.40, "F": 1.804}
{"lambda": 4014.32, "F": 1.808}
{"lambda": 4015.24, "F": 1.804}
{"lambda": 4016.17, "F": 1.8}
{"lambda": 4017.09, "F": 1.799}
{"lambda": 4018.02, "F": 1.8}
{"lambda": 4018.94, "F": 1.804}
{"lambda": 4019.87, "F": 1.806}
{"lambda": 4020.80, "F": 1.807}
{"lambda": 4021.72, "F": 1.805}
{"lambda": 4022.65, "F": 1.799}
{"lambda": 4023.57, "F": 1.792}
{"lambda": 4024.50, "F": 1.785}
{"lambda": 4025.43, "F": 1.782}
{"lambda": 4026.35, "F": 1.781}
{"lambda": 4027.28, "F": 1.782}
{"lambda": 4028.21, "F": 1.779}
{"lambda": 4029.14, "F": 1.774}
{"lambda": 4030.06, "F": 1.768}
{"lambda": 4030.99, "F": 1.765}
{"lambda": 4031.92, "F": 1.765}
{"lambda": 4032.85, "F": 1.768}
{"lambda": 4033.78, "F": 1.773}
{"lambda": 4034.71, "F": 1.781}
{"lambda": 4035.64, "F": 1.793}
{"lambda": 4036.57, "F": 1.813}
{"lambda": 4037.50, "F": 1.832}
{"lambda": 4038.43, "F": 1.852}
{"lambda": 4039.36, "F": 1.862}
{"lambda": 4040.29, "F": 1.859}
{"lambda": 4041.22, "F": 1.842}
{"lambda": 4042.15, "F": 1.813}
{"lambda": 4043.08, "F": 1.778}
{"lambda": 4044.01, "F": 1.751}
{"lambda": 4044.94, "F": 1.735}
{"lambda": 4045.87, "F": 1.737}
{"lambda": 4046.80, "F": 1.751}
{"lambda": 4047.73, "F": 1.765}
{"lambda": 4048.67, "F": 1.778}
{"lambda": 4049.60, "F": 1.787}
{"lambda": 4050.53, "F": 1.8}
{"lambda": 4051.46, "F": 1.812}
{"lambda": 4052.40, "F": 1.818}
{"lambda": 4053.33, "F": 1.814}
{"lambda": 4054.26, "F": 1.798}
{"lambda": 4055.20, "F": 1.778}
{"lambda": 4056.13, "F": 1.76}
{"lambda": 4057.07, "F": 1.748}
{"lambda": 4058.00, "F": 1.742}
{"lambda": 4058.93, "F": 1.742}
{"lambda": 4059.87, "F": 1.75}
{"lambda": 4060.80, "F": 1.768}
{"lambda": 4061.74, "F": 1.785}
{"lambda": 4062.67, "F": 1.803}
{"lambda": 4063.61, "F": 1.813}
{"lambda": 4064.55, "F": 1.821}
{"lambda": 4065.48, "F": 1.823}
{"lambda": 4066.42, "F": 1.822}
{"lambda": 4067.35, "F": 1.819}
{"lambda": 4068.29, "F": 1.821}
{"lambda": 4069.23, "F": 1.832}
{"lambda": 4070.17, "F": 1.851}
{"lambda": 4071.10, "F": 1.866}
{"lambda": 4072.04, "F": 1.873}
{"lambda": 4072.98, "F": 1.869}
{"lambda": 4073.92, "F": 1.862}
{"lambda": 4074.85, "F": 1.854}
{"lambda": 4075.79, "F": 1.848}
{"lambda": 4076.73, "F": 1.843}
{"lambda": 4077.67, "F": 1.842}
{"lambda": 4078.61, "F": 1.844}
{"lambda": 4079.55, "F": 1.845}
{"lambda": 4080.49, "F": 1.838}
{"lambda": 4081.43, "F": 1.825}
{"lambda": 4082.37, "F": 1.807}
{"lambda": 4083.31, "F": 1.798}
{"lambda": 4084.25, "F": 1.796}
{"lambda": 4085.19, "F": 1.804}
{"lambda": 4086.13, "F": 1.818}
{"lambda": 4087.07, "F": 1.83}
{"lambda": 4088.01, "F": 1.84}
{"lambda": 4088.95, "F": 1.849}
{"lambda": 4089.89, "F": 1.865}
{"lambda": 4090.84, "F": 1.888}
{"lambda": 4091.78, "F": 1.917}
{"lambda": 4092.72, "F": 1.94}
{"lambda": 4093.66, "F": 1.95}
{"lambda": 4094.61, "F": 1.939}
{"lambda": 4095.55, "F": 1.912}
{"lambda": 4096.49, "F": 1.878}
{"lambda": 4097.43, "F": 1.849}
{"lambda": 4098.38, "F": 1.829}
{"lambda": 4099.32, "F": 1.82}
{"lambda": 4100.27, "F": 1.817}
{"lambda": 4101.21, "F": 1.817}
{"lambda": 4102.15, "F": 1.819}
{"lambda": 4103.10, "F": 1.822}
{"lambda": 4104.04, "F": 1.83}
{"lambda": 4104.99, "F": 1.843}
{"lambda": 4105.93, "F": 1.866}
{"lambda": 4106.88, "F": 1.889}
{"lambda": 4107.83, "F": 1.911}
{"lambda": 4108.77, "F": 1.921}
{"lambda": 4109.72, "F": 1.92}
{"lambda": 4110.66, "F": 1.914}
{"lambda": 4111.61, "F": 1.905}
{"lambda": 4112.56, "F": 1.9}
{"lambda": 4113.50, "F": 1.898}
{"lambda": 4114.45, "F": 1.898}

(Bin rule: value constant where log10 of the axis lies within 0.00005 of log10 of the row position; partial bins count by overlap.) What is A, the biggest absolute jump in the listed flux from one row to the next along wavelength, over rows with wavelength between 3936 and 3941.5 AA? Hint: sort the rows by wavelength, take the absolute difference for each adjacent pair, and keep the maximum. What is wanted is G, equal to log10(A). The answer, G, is -1.6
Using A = 0.028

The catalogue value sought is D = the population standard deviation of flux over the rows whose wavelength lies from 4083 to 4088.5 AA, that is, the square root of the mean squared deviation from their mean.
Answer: 0.016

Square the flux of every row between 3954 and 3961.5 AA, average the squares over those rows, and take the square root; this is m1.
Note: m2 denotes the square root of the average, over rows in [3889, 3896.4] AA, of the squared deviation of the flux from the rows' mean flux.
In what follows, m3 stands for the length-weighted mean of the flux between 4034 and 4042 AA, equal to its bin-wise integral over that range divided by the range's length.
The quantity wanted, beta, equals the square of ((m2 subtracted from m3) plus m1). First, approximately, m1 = 1.76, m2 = 0.027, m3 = 1.83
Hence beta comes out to 12.7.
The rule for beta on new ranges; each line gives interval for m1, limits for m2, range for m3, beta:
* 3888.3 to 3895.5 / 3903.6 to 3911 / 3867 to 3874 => 12.6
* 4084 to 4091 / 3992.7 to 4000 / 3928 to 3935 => 10.9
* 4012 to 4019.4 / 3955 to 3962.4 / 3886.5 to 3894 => 12.0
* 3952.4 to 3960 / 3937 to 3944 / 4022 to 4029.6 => 12.3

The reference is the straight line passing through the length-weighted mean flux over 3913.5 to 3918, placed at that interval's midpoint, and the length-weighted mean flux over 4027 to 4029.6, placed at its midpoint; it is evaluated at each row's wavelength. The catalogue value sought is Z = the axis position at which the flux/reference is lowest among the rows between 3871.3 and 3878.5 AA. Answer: 3875.36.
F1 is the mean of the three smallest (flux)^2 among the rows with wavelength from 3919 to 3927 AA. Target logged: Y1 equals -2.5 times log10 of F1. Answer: -1.11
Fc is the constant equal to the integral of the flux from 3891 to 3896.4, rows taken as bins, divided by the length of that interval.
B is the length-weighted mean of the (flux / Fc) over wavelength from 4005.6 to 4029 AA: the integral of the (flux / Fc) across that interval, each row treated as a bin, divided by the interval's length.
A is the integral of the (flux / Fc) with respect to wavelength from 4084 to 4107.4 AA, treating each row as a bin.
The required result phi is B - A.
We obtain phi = -23.7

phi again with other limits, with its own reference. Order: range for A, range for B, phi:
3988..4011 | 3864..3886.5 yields -22.4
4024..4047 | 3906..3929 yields -22.5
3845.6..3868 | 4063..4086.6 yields -22.0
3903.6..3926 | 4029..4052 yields -21.1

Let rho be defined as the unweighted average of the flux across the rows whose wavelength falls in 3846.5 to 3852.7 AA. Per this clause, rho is 1.82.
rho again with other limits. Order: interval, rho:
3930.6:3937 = 1.51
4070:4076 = 1.86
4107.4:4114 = 1.91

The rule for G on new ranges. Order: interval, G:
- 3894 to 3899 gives -1.7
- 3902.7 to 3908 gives -1.9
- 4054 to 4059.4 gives -1.7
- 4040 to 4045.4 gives -1.5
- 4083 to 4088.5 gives -1.9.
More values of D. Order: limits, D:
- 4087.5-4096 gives 0.039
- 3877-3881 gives 0.009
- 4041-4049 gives 0.034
